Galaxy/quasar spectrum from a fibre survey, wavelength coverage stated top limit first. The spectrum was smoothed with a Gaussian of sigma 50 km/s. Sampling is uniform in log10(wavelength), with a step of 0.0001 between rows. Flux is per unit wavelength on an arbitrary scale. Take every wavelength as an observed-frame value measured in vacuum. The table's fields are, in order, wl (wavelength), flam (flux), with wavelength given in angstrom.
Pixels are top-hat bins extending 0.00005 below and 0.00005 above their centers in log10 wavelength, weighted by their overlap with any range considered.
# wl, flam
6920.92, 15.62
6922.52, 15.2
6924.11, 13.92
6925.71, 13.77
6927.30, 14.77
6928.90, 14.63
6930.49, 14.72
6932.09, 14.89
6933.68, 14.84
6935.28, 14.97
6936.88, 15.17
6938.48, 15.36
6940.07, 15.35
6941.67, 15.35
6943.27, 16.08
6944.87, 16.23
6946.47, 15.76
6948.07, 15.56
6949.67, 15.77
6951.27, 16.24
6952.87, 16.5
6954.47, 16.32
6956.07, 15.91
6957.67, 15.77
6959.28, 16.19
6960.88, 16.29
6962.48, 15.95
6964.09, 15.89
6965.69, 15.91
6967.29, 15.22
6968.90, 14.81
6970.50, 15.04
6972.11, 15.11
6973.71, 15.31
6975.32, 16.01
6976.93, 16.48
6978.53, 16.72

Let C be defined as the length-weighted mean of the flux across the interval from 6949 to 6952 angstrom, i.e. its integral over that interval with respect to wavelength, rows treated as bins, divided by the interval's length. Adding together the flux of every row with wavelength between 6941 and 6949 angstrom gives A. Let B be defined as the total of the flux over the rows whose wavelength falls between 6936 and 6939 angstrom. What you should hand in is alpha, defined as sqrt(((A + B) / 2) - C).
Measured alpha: 6.2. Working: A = 79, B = 31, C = 16.0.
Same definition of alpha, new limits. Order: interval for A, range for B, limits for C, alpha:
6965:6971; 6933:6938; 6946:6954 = 6.1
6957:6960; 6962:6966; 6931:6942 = 5.0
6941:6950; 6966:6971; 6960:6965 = 7.3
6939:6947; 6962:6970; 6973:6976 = 7.9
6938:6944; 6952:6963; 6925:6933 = 8.5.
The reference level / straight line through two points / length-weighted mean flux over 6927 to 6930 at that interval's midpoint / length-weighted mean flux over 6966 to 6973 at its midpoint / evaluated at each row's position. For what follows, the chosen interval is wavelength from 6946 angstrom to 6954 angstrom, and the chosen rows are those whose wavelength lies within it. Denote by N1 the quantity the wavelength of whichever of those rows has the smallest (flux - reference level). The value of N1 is 6948.07 angstrom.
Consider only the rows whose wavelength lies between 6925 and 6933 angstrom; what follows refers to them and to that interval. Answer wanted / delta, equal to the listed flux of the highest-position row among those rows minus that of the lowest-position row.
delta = 1.1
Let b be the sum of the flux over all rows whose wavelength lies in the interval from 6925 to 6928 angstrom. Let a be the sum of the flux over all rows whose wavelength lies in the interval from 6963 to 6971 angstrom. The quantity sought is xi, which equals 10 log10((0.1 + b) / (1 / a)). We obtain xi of 33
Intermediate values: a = 77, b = 29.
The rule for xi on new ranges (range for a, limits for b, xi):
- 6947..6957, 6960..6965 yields 37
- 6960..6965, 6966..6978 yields 37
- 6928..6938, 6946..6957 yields 40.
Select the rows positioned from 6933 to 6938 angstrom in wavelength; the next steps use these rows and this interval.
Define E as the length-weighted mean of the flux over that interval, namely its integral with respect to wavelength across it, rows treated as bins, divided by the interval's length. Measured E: 15.0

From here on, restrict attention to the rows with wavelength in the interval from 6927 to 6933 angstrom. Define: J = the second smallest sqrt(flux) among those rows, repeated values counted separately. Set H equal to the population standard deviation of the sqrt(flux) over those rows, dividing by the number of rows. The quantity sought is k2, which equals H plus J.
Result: 3.85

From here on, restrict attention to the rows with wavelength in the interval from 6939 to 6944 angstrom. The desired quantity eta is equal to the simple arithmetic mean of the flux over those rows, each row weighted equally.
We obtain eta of 15.6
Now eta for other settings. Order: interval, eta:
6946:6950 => 15.7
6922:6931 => 14.5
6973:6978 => 15.9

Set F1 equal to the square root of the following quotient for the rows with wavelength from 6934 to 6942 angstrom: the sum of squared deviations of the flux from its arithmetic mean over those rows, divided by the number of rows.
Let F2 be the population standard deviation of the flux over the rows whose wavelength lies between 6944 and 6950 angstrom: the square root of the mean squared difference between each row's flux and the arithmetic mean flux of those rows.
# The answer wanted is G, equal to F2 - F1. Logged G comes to 0.09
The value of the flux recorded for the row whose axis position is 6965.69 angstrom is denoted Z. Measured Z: 15.91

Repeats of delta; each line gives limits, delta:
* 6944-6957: -0.3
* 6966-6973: -0.1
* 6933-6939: 0.5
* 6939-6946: 0.9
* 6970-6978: 1.4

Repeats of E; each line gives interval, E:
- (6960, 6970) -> 15.7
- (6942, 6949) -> 15.9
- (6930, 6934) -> 14.8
